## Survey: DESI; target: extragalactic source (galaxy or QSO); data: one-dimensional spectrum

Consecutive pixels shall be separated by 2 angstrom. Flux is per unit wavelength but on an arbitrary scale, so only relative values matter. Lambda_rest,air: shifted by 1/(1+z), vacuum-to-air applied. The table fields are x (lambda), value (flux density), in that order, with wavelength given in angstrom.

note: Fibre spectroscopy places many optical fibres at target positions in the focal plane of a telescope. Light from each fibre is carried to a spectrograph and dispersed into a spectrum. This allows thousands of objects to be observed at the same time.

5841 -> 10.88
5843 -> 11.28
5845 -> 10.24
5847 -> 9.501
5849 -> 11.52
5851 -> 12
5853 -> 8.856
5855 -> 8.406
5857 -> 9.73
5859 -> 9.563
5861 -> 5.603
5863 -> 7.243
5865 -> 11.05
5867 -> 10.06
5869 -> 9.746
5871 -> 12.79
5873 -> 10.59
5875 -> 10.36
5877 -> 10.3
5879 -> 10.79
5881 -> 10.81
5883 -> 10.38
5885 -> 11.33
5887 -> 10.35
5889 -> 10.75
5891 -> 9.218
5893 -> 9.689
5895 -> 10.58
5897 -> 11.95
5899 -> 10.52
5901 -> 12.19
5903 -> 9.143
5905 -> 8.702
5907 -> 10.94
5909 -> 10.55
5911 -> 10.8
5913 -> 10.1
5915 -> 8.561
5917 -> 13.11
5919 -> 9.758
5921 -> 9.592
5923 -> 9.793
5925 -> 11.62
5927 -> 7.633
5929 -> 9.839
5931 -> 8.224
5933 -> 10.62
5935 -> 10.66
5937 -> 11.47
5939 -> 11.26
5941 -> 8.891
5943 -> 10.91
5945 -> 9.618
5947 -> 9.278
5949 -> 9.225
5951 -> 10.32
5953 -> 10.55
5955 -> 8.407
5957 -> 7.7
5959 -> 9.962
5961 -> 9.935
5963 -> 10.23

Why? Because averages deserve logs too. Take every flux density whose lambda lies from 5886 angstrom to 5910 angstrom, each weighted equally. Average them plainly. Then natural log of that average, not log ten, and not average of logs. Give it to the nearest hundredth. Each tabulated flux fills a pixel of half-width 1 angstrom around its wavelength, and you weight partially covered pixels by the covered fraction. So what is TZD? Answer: 2.34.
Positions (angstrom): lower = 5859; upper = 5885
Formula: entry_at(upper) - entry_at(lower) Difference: 1.8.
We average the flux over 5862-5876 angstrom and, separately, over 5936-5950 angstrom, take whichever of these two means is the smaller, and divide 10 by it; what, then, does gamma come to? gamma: 0.99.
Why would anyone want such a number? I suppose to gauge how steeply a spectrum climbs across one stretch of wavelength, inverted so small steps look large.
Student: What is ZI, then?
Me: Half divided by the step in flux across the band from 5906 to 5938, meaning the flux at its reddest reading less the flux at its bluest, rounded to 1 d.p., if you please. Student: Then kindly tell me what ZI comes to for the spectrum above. 0.9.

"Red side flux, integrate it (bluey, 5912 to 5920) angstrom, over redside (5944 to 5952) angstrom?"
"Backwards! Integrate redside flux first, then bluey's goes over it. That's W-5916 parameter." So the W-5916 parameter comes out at 1.08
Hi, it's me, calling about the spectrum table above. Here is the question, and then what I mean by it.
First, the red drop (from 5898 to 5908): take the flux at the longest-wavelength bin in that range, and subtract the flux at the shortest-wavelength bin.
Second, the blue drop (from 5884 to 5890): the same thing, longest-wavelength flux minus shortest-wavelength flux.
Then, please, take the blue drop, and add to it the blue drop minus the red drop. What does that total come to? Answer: -2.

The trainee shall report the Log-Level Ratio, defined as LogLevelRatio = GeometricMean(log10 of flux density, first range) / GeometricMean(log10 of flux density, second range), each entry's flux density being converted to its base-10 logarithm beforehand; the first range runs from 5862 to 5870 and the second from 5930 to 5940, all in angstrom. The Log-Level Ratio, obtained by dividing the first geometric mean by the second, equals 0.96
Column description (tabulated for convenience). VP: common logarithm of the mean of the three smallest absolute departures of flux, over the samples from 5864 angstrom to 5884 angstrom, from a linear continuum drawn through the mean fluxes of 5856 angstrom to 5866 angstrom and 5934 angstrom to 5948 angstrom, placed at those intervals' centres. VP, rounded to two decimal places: 0.07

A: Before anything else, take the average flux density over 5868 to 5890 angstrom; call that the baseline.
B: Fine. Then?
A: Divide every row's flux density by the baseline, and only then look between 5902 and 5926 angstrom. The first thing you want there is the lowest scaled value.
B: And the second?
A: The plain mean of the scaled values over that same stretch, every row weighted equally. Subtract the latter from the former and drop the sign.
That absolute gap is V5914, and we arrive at 0.15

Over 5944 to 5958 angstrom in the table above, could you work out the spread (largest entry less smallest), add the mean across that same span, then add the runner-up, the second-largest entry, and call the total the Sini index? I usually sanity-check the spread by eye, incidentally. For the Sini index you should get 22.5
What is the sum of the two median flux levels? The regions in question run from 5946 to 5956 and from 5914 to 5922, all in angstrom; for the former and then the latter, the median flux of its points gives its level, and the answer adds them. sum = 19.0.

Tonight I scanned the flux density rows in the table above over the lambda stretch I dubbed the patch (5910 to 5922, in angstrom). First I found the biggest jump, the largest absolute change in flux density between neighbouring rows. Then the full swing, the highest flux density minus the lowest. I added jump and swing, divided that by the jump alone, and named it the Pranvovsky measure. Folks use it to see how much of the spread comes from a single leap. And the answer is 2.00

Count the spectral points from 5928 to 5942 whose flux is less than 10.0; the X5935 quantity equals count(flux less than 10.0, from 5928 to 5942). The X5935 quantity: 3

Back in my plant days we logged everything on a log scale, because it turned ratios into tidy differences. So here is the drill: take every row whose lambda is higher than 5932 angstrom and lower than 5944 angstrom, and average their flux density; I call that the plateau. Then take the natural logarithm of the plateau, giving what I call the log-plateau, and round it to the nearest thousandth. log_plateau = 2.364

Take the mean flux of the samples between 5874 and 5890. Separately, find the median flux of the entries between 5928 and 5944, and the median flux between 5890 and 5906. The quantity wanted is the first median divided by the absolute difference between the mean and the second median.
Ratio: 20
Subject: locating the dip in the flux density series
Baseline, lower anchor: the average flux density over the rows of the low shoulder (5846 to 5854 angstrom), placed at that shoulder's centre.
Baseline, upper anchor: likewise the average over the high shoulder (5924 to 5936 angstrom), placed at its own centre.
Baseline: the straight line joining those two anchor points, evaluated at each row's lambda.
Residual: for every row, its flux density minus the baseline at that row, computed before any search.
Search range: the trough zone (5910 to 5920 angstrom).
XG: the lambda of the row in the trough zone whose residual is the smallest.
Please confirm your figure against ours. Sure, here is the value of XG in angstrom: 5915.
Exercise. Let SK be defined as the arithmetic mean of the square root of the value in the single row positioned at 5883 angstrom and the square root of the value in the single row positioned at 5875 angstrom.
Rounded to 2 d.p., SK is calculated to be 3.22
